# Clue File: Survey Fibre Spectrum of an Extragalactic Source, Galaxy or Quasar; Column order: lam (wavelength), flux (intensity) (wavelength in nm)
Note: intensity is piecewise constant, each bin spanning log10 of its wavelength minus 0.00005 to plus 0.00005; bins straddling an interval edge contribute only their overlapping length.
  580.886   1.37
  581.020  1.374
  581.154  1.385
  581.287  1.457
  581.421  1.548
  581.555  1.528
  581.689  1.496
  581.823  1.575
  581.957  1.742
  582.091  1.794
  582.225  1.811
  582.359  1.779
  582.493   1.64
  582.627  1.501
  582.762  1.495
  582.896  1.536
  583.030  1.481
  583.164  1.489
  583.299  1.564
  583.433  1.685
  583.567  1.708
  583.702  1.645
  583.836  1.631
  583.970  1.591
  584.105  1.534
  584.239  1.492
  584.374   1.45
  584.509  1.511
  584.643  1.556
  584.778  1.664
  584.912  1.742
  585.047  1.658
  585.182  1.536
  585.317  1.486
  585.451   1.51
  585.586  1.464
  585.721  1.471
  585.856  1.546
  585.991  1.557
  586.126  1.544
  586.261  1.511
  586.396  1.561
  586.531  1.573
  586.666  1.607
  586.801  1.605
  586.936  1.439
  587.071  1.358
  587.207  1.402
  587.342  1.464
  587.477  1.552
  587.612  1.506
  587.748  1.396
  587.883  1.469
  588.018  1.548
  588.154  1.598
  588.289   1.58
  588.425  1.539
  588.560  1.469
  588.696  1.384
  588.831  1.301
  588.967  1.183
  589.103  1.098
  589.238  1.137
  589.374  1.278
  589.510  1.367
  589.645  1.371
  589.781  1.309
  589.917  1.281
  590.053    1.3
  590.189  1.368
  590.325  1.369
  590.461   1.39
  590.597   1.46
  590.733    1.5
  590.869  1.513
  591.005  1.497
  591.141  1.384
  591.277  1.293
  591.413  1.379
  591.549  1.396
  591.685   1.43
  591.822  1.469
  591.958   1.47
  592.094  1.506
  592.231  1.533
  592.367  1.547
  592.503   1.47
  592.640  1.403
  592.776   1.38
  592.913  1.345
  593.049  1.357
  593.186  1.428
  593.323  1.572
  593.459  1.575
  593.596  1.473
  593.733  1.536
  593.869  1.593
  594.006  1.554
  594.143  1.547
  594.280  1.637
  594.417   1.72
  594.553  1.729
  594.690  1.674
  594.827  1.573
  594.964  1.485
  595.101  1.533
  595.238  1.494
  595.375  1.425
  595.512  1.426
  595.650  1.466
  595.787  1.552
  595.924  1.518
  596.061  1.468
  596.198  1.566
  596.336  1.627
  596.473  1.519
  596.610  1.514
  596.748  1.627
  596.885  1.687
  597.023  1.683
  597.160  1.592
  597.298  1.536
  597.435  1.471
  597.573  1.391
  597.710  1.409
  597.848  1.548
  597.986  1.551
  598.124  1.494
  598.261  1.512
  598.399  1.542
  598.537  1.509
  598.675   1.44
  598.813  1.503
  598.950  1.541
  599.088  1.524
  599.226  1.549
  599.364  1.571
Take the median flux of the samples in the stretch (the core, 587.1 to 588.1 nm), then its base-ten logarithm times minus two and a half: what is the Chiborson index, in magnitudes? -0.42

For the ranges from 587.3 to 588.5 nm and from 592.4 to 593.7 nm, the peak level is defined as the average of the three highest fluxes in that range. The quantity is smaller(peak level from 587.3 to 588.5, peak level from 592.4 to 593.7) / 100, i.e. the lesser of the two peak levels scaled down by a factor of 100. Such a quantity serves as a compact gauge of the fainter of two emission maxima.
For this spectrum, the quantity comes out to 0.0154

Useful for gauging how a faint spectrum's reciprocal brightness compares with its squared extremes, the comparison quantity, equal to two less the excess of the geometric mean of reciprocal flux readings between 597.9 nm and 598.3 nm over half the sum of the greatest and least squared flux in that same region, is 3.66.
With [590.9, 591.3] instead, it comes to 3.24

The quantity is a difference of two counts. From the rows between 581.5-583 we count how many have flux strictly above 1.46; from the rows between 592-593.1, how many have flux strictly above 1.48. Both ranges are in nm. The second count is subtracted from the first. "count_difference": 8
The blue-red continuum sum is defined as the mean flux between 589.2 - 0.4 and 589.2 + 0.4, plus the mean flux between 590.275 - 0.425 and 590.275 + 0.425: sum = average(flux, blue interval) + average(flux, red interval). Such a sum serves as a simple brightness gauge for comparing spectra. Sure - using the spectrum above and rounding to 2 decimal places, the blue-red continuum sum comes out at 2.59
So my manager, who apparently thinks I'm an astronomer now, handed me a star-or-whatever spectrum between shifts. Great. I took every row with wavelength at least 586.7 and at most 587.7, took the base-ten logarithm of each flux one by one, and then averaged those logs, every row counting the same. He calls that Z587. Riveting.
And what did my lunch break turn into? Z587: 0.17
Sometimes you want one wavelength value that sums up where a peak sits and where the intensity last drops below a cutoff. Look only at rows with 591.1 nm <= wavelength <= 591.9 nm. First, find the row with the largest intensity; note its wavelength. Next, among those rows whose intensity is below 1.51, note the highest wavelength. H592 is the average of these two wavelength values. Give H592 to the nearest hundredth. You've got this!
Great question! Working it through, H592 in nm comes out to 591.82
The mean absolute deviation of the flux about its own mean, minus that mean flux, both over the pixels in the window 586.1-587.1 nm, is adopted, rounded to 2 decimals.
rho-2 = -1.46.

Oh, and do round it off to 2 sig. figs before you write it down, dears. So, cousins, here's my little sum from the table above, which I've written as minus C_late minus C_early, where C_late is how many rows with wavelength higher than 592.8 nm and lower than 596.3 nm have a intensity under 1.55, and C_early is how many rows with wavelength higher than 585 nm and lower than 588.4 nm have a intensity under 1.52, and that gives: -26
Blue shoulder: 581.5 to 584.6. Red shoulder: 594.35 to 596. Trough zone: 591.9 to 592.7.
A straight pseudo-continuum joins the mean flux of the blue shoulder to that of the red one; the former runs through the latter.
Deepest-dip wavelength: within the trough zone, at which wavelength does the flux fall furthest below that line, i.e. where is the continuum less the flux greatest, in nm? 592.640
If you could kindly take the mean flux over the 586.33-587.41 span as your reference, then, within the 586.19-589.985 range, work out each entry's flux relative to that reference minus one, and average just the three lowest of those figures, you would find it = -0.24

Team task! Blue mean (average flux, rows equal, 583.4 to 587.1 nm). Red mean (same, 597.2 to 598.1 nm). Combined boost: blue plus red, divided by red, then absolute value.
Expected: 2.05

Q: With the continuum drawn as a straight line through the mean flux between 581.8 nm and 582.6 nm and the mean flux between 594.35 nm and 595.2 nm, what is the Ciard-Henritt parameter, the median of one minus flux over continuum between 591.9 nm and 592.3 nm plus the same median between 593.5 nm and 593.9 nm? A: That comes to 0.14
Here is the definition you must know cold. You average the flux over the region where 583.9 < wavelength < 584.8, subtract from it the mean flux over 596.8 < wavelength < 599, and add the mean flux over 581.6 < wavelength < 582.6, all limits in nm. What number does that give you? 1.7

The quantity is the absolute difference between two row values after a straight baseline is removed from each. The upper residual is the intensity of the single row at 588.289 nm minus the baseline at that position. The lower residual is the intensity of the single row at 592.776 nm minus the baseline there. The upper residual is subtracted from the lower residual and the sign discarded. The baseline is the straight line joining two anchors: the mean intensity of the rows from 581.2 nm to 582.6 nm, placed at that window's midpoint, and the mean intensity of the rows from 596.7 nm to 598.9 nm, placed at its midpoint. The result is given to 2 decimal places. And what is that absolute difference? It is 0.17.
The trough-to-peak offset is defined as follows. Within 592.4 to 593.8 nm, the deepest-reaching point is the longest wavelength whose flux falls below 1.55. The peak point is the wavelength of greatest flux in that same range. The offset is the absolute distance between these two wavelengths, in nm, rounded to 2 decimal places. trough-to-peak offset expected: 0.27 nm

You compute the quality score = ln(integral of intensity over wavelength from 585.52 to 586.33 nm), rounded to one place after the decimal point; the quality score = 0.2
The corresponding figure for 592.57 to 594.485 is 1.1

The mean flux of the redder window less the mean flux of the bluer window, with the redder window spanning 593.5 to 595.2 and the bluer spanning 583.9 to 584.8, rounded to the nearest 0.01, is 0.05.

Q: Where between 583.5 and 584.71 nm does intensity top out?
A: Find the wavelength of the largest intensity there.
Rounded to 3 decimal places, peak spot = 583.567 nm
